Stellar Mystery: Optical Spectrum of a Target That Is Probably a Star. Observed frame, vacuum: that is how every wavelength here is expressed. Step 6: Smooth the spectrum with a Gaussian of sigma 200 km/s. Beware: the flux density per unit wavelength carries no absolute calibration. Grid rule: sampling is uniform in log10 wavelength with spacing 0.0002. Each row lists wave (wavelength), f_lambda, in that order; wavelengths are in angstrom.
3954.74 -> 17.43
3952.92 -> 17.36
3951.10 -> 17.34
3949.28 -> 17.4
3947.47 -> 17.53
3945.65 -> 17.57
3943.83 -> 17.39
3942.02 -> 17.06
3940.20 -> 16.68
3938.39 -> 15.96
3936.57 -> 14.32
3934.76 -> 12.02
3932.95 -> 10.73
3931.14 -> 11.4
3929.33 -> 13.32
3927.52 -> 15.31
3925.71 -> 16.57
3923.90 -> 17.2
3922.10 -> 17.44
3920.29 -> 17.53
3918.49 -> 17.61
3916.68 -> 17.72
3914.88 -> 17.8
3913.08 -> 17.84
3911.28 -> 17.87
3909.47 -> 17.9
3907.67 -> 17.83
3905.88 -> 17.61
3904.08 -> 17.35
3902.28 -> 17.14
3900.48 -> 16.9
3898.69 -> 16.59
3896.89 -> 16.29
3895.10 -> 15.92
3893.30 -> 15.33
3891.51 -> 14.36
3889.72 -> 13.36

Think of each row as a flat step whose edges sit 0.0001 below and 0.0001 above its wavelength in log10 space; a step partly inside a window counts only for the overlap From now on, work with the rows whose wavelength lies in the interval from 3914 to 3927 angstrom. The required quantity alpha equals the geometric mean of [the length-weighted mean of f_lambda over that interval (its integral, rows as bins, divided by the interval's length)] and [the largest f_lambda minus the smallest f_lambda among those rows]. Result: 5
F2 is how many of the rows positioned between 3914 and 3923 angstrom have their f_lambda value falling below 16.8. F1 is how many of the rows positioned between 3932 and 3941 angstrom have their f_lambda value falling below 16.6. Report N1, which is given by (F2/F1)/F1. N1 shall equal 0.00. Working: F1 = 4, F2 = 0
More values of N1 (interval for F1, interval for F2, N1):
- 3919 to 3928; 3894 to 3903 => 0.75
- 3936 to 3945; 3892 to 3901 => 1.00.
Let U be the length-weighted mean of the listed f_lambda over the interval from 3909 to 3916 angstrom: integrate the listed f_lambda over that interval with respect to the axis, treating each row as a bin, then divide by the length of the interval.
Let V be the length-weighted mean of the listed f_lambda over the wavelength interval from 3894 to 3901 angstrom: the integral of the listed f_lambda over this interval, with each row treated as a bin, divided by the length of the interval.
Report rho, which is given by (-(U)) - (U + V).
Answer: -52.0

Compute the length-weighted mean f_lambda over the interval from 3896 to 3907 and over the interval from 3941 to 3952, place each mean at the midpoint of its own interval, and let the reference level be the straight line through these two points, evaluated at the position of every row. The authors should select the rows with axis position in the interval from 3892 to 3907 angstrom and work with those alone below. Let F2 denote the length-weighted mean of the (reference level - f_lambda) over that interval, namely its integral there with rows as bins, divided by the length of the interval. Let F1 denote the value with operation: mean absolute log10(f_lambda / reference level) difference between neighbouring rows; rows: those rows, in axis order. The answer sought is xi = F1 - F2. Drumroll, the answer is -0.4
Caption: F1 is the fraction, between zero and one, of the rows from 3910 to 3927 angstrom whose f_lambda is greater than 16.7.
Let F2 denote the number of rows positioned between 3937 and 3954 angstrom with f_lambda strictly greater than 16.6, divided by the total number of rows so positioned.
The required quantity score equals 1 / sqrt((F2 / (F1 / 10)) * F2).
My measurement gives 0.34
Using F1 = 0.9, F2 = 0.89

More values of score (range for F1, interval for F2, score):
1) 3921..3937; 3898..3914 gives 0.17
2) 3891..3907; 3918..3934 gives 0.47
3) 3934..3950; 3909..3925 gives 0.24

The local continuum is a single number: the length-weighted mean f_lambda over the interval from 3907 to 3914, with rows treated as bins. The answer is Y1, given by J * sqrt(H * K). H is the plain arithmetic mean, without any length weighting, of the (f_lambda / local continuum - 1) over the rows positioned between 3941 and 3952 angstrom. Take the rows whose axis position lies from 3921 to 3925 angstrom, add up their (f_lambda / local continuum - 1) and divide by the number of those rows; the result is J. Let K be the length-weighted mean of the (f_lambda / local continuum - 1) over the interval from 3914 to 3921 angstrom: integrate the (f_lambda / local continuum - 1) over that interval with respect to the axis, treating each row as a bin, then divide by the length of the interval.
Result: -0.0005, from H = -0.026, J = -0.03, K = -0.01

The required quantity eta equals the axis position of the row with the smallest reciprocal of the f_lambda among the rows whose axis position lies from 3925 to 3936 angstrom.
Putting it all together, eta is 3925.71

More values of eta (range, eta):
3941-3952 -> 3945.65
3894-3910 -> 3909.47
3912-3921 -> 3913.08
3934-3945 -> 3943.83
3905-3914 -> 3909.47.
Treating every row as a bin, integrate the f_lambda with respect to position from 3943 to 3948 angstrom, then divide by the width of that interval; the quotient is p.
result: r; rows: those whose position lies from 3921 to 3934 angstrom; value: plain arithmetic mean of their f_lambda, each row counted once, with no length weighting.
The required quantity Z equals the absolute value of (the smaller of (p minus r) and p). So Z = 2.91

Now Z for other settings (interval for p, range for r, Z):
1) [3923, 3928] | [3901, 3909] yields 1.04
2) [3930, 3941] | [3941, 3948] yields 3.90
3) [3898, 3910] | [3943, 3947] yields 0.14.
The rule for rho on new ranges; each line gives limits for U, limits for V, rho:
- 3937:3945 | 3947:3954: -50.7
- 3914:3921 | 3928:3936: -47.5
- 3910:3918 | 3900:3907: -52.9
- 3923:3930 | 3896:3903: -48.1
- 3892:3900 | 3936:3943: -48.1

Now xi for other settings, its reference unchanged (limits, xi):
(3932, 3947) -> -2.0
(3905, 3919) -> 0.7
